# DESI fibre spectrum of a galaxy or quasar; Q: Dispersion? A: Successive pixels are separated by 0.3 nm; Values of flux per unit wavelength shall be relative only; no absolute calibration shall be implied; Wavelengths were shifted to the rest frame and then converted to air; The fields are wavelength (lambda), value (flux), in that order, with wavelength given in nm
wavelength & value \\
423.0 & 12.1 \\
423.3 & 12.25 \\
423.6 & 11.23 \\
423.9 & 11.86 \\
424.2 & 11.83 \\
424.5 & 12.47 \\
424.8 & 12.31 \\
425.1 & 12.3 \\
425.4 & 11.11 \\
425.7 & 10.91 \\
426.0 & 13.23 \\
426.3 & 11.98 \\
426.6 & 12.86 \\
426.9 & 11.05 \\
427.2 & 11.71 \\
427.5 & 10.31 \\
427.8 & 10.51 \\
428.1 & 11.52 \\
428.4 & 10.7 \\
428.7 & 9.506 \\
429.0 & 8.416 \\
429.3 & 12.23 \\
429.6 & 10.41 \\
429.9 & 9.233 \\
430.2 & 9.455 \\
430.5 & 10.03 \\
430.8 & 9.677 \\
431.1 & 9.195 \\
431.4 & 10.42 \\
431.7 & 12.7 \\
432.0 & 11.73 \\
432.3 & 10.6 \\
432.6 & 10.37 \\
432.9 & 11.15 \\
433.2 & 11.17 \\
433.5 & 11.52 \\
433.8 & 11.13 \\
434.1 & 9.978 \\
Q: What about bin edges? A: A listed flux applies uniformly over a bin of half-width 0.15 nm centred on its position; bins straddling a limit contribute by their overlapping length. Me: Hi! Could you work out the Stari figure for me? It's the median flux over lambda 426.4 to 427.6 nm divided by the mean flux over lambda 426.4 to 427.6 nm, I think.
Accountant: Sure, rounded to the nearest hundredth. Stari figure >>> 0.99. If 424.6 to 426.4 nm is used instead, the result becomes 1.01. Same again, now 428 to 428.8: 1.01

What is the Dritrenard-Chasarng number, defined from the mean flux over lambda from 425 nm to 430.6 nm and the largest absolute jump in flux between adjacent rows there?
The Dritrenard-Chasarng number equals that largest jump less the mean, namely -7.1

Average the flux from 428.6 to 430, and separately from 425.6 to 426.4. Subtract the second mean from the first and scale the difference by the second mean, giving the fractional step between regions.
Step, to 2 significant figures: -0.17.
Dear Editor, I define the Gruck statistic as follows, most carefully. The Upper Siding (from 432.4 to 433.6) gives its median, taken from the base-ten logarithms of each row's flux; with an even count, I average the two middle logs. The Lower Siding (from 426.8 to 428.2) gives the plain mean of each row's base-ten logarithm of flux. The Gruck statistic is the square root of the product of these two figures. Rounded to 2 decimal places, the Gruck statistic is 1.04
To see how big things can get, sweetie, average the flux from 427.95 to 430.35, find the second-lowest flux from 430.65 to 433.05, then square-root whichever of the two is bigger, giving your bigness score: 3.19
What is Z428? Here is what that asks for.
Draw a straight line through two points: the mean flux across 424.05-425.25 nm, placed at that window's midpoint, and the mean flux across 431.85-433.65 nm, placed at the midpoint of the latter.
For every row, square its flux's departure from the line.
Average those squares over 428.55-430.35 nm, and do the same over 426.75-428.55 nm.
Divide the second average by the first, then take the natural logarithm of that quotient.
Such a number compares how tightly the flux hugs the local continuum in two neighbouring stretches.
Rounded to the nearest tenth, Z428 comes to -1.5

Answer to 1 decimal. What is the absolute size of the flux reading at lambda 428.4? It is 10.7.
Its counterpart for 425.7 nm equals 10.9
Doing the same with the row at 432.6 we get 10.4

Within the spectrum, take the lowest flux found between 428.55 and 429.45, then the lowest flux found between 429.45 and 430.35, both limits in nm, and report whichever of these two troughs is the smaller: 8.42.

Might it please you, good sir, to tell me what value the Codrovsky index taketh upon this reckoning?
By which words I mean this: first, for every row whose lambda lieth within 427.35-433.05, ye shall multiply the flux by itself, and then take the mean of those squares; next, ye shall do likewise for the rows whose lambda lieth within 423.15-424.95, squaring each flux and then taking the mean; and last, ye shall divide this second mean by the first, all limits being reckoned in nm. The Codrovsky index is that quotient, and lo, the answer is 1.31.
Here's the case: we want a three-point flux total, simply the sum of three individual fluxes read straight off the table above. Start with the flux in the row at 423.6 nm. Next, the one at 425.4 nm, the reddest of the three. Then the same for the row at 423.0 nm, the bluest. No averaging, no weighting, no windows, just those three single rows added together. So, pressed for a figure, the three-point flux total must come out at 34.4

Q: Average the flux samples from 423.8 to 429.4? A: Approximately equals 11.4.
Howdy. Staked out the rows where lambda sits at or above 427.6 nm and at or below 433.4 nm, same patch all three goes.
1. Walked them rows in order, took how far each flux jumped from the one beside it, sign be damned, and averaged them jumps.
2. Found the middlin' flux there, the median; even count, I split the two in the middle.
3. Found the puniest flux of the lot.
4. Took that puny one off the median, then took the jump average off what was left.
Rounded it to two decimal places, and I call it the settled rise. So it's 0.94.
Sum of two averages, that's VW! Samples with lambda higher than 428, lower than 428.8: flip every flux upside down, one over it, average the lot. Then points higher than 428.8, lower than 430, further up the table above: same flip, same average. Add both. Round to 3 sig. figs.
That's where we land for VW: 0.196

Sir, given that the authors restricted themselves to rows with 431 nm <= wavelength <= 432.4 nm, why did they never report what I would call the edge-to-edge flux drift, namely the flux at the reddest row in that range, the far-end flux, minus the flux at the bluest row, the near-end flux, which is 1.4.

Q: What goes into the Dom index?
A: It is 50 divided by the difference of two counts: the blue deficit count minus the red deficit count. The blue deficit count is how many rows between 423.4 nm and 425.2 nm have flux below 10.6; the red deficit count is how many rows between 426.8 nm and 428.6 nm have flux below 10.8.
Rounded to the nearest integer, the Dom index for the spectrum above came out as -17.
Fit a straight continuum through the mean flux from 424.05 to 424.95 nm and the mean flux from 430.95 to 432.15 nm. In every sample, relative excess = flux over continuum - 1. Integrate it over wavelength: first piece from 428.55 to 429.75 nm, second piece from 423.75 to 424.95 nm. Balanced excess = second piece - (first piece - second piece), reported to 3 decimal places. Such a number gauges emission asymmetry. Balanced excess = 0.112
